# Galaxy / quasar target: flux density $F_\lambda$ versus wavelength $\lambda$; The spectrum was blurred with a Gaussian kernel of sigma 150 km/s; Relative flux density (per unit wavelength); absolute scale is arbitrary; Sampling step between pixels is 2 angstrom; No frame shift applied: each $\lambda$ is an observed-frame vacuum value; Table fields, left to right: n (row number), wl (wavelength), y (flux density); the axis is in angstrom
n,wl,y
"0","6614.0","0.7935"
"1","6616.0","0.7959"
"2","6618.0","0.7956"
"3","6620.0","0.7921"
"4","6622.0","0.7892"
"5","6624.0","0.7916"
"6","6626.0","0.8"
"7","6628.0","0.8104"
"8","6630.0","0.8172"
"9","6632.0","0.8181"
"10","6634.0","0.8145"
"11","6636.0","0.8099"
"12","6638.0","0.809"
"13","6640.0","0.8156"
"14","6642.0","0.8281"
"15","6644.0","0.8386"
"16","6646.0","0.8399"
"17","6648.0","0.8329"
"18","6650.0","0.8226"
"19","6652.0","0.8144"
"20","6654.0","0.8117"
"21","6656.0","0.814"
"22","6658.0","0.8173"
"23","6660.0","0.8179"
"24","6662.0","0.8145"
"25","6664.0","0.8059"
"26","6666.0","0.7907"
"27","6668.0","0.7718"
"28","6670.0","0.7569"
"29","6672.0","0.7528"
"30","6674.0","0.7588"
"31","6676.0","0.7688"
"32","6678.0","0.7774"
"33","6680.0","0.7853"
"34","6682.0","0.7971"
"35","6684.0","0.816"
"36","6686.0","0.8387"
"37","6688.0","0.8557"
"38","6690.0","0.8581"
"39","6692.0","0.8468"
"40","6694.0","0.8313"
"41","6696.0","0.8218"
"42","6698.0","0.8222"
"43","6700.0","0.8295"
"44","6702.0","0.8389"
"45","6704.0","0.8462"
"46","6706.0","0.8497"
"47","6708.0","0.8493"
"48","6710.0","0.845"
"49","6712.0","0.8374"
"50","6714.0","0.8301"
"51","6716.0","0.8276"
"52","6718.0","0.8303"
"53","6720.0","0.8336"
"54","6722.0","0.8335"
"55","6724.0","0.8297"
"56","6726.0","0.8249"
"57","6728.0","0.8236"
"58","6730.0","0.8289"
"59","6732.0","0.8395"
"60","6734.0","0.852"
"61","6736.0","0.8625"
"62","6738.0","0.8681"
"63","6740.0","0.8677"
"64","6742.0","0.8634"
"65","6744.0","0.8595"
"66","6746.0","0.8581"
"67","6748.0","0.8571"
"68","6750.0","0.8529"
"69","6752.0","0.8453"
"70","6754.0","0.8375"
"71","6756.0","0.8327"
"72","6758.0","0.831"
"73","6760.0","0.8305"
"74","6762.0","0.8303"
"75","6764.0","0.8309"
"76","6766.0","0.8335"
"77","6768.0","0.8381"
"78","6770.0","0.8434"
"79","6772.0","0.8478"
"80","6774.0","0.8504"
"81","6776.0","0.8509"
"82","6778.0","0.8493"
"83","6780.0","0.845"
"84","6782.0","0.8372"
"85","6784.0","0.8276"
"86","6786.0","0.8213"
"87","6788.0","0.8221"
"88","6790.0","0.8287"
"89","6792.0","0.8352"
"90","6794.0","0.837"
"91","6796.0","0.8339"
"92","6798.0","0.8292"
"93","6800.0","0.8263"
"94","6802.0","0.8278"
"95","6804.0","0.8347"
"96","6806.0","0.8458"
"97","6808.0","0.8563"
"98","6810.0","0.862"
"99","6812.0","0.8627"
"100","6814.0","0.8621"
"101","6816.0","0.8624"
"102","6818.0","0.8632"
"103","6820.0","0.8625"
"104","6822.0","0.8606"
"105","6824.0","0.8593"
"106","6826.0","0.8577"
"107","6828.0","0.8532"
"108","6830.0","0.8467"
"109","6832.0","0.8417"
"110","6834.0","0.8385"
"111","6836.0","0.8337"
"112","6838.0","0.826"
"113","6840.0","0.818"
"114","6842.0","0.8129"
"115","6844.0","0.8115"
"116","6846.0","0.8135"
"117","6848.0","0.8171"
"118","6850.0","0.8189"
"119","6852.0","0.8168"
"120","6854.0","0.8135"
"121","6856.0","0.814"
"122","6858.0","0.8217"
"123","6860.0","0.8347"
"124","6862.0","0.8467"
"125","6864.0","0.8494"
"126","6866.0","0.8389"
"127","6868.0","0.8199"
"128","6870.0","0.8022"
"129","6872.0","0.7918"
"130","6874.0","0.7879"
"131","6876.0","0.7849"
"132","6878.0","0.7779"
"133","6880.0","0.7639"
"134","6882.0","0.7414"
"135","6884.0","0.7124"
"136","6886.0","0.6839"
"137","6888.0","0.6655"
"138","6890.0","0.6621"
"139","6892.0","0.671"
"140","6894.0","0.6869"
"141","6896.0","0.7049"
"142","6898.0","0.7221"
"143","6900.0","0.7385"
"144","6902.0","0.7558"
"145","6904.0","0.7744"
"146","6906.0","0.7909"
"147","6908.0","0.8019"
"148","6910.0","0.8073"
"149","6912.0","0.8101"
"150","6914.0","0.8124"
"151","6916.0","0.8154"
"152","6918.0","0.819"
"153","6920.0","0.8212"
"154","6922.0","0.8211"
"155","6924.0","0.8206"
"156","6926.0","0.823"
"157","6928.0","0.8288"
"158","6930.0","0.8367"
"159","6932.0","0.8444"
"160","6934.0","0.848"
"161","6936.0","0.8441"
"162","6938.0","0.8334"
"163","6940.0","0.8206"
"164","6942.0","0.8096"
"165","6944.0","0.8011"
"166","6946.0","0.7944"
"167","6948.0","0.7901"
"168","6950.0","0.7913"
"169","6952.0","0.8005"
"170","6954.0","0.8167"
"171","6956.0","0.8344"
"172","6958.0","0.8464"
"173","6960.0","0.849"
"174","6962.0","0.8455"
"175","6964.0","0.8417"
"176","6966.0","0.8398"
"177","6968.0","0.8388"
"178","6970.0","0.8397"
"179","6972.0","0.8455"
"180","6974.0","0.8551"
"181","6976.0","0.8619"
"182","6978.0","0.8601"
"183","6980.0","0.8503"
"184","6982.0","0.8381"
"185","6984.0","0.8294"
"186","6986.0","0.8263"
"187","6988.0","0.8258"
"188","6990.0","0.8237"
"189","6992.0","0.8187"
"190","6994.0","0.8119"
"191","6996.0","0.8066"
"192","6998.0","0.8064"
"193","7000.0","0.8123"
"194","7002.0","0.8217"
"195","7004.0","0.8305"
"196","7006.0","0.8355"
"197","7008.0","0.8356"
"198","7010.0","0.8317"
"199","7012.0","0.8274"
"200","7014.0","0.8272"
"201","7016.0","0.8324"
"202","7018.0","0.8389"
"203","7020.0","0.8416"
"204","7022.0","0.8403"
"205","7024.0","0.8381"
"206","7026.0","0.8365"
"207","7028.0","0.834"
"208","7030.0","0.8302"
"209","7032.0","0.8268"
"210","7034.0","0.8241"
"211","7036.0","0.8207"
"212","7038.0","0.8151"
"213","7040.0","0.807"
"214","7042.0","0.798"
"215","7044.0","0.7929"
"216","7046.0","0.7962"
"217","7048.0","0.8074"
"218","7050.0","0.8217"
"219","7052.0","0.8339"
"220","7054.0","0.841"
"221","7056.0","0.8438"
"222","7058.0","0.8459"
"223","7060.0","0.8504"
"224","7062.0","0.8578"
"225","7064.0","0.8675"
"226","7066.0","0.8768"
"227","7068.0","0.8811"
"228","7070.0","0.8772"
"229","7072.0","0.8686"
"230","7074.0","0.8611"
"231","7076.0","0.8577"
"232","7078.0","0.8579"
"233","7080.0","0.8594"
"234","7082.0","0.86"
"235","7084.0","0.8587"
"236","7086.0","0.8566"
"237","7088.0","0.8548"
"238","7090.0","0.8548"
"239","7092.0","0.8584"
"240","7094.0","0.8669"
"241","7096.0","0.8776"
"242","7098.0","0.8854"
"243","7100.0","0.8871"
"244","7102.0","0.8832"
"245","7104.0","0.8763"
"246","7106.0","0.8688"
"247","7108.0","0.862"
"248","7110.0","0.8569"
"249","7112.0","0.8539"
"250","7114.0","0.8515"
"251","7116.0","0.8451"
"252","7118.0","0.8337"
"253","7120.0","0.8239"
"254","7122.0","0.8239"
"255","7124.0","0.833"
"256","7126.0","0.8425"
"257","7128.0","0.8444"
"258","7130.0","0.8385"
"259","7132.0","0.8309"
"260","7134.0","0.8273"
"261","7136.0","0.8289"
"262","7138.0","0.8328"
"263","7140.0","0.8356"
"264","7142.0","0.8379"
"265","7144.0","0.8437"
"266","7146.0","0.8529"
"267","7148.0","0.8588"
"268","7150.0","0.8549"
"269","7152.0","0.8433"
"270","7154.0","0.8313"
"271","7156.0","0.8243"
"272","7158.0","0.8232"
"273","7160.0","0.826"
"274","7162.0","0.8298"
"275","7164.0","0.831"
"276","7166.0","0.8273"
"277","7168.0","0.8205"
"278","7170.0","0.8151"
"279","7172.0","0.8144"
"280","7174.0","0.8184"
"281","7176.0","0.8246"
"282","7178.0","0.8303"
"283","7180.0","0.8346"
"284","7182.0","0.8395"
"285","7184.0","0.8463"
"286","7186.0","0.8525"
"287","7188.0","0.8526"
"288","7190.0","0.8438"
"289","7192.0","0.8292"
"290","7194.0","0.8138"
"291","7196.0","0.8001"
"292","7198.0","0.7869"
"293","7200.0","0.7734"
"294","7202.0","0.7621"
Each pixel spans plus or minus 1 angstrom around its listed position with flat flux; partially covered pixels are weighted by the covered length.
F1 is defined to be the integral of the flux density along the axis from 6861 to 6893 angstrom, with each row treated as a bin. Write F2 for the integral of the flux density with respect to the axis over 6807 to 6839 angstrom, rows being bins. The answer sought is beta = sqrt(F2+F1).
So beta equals 7.19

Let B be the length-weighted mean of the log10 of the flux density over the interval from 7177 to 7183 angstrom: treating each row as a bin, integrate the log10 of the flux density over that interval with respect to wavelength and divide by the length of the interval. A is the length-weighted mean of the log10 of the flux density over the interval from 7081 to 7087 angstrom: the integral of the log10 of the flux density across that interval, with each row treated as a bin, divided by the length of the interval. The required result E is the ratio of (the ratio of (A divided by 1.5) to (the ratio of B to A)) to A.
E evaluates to 0.56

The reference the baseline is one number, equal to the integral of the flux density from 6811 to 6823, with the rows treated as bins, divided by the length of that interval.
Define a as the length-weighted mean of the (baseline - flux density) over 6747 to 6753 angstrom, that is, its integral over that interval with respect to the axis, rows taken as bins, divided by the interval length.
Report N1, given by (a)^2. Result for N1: 0.0001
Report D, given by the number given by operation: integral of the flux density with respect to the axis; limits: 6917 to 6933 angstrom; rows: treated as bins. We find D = 13.2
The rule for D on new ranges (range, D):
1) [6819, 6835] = 13.6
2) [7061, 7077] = 13.9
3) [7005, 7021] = 13.3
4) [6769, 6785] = 13.5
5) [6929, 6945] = 13.3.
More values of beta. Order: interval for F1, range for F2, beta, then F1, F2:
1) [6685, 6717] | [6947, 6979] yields 7.32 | 26.9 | 26.7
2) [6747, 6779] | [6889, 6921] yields 7.16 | 26.9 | 24.4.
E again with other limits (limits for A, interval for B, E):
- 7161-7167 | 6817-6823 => 0.84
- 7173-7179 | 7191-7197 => 0.63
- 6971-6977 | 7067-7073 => 0.79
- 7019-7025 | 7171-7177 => 0.58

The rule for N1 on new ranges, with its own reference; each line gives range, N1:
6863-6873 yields 0.0017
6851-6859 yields 0.0021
